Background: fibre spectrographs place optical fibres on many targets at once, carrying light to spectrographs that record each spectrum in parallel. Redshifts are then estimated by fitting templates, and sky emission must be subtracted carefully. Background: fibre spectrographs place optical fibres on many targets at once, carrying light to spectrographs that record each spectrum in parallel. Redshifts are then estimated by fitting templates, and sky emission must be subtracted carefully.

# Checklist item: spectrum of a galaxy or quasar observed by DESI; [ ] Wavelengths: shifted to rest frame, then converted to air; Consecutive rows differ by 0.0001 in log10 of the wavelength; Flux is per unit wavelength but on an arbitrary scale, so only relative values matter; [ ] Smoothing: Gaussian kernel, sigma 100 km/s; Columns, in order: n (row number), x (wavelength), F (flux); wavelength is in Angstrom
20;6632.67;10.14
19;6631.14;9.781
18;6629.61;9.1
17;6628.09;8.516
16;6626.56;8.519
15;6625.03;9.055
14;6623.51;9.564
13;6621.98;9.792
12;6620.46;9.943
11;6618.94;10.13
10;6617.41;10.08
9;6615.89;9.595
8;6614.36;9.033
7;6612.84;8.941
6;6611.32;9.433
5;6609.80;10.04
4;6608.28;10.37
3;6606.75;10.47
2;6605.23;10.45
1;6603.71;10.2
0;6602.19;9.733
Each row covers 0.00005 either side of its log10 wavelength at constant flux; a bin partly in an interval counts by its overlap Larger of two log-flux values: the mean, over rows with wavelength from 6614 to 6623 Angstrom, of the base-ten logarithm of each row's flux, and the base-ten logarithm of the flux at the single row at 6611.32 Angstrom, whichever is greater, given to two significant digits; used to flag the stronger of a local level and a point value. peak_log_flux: 0.99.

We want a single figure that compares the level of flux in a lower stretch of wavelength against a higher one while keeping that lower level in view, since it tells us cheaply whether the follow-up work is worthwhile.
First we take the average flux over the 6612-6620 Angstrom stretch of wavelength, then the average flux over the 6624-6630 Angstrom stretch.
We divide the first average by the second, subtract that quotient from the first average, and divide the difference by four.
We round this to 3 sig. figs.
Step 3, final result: 2.12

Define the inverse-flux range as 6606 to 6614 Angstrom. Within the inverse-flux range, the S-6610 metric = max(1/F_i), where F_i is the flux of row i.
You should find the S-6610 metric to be 0.112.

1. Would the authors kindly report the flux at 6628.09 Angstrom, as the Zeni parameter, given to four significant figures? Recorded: 8.516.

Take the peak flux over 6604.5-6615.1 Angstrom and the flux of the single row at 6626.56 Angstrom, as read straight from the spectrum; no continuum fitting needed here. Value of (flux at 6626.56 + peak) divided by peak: 1.81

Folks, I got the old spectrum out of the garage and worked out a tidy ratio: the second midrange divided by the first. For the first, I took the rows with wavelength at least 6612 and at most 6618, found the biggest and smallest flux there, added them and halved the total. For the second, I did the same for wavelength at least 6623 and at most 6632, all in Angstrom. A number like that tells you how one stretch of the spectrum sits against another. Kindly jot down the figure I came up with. 0.96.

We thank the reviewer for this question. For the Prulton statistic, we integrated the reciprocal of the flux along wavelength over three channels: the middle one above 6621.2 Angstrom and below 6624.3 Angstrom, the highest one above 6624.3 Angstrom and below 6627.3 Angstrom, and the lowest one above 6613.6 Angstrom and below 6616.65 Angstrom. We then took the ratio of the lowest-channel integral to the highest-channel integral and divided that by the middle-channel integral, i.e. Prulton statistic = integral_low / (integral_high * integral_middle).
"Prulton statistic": 2.99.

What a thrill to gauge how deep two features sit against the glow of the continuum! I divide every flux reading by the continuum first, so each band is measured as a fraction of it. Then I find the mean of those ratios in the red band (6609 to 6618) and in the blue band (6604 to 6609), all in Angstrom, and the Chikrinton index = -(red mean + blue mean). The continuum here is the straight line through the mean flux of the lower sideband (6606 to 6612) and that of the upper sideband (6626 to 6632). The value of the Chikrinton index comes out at -1.99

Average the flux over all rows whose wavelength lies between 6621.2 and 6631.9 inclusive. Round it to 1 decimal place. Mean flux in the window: 9.2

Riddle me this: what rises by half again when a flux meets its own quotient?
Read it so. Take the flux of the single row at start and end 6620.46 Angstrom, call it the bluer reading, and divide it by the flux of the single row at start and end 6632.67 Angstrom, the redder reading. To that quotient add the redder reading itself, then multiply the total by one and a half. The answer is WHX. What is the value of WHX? 16.7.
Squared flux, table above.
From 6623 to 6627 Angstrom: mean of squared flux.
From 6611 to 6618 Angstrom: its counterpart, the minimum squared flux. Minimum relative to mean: 0.97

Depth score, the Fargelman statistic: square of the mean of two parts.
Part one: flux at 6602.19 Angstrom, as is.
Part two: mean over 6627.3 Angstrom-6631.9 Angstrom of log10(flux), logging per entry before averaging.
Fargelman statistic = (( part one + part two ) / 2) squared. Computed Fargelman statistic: 28.6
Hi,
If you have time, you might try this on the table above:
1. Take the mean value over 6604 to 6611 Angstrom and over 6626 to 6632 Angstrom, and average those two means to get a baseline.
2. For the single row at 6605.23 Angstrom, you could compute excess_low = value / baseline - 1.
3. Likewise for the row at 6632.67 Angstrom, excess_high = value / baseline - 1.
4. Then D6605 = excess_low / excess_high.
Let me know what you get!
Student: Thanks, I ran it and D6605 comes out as 1.6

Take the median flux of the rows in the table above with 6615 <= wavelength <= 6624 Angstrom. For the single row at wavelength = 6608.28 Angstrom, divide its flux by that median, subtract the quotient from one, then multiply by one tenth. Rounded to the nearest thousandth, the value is -0.005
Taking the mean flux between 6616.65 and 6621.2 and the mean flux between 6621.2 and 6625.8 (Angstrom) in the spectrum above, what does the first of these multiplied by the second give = 95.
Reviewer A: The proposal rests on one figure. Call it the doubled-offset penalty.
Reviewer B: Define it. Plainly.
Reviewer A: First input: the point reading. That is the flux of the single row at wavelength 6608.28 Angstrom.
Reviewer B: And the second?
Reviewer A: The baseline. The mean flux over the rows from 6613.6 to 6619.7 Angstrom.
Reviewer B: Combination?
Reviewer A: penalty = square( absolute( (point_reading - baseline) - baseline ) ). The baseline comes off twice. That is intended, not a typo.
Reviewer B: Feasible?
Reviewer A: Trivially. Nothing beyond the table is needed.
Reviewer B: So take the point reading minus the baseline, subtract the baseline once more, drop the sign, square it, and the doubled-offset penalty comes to 82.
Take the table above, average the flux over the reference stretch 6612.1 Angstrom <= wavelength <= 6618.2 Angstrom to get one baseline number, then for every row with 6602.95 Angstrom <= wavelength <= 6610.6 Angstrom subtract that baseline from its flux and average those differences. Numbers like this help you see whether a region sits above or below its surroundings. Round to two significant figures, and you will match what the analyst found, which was 0.89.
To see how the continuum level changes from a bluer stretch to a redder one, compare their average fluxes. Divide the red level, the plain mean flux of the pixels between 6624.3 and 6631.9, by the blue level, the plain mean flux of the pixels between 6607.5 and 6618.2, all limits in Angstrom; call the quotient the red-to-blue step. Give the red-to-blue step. 0.93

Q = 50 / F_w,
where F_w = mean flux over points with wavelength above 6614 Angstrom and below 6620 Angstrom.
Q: 5.1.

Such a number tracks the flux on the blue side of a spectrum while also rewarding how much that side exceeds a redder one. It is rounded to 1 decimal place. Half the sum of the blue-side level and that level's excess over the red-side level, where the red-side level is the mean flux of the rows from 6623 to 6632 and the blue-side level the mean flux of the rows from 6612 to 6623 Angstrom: 5.1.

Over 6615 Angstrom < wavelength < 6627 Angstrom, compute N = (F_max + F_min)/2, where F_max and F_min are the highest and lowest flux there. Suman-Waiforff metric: 9.3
